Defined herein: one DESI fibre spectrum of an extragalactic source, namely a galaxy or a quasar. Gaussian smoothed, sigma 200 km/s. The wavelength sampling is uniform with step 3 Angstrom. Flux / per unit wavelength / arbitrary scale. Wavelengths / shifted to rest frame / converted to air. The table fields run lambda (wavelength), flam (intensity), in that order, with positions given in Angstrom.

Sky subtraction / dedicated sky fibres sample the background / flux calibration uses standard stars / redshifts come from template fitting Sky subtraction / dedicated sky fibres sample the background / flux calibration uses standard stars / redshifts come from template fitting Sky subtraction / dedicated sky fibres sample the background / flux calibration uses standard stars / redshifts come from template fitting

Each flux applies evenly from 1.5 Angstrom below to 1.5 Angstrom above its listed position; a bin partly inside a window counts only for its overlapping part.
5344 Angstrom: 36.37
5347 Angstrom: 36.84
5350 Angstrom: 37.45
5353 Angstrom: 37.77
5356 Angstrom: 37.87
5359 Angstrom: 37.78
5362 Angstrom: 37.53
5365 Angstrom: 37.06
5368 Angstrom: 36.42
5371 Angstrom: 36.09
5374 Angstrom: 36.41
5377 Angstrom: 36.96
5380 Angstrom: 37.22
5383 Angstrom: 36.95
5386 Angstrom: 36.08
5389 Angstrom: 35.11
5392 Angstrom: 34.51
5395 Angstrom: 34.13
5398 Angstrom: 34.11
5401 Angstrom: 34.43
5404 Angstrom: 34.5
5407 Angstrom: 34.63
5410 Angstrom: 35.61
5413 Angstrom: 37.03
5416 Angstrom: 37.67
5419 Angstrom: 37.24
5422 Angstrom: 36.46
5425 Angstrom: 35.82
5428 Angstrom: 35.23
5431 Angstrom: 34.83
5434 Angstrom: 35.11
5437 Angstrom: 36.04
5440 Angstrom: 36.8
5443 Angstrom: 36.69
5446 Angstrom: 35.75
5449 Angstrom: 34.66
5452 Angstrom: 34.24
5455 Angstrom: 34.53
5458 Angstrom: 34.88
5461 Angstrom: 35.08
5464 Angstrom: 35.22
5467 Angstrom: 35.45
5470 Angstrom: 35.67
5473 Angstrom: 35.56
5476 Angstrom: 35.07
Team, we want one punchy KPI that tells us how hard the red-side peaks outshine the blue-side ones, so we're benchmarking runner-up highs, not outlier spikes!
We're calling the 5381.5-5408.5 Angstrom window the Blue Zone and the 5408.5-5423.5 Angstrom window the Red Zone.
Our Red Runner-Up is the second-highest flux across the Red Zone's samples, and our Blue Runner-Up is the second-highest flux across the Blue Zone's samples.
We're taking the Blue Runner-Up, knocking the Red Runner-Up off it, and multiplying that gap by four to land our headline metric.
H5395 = -5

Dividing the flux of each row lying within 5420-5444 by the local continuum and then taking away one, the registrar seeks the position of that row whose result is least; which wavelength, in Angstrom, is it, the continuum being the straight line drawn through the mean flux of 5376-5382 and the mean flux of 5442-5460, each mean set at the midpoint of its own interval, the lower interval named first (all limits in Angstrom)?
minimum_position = 5431 Angstrom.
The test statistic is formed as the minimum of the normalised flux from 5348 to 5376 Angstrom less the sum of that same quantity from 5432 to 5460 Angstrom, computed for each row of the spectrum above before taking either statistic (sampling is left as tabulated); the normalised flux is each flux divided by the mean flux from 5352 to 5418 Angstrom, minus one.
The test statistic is 0.19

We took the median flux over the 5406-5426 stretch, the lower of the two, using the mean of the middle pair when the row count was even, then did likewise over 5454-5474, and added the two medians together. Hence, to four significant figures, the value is 71.68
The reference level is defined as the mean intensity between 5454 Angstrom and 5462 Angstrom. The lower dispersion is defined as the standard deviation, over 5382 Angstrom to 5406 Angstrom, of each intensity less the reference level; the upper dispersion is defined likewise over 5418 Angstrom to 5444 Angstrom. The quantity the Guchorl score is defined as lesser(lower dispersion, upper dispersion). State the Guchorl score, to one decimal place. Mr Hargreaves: 0.8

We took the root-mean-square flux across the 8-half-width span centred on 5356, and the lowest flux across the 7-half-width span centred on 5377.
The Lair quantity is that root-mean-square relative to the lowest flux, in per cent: 104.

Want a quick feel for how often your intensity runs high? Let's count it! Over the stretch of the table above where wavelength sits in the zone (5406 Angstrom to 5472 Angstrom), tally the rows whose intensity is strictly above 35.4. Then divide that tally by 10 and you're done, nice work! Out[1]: 1.2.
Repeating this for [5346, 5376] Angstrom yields 1.0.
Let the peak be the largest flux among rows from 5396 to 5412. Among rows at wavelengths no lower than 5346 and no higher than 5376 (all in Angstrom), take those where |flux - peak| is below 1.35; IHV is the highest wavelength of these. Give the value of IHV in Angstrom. 5374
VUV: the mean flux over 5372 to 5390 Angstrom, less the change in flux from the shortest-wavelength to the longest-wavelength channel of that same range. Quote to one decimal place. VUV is 37.8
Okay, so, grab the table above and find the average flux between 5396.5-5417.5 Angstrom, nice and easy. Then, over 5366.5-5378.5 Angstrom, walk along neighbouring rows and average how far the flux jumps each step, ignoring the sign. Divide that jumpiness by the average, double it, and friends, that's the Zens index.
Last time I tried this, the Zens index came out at 0.023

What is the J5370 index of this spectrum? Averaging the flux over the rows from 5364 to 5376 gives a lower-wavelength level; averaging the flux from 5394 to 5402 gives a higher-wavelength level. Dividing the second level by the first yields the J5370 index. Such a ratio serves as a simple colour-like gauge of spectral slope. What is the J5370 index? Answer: 0.938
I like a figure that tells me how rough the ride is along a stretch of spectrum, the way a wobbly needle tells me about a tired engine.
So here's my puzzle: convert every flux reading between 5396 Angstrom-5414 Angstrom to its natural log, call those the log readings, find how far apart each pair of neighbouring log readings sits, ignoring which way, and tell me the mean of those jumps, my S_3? 0.0164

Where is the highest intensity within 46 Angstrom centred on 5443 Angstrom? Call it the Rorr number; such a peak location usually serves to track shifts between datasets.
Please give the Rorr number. 5440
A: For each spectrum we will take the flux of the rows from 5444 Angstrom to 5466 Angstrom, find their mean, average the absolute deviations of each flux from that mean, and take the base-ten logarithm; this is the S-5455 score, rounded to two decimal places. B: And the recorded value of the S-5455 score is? -0.42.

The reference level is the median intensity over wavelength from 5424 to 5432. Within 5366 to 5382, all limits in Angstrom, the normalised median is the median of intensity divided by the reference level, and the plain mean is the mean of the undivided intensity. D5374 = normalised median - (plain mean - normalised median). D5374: -34.6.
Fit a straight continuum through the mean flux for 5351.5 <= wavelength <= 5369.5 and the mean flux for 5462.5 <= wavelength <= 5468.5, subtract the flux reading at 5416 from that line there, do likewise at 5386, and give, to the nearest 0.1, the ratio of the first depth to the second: -1.7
